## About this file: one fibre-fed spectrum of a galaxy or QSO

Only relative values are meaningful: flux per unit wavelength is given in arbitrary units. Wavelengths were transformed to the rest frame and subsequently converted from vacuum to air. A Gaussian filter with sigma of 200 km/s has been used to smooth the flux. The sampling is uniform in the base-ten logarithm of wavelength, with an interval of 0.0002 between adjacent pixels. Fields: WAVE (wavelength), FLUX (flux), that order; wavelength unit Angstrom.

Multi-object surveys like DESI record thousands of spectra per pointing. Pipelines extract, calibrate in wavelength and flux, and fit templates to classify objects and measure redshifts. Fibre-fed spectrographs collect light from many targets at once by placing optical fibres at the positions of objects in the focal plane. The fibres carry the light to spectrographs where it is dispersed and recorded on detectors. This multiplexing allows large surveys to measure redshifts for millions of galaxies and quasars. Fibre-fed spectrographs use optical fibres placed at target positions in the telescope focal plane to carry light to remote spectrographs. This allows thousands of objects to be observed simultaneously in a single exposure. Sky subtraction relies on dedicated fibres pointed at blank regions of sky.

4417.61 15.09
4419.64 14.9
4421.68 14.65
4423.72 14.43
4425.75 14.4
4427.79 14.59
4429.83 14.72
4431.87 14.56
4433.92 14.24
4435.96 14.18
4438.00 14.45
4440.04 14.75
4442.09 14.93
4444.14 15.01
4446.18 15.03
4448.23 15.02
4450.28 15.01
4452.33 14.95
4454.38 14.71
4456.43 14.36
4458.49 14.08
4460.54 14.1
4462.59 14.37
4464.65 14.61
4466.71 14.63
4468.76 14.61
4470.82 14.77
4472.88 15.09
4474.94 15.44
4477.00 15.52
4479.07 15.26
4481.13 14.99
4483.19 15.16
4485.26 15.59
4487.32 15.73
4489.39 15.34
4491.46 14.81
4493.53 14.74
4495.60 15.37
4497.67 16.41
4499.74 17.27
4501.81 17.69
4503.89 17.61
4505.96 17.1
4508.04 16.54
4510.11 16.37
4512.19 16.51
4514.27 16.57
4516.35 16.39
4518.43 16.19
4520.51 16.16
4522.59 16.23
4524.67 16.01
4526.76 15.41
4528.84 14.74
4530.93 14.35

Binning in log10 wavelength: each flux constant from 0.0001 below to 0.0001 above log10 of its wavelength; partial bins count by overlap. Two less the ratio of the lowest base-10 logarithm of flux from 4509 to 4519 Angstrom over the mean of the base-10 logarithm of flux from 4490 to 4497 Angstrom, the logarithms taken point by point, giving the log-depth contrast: 0.97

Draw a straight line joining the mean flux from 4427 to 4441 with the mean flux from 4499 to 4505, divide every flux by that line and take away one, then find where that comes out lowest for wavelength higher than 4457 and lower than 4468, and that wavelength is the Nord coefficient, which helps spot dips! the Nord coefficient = 4460.54 Angstrom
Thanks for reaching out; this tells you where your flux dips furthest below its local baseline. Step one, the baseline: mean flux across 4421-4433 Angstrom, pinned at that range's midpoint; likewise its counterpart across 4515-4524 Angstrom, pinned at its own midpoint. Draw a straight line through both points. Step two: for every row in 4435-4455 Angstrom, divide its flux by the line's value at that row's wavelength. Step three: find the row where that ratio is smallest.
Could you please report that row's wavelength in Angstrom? 4435.96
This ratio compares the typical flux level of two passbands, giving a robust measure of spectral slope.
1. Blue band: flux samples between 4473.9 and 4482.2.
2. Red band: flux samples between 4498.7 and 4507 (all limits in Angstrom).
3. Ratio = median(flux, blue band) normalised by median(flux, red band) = 0.880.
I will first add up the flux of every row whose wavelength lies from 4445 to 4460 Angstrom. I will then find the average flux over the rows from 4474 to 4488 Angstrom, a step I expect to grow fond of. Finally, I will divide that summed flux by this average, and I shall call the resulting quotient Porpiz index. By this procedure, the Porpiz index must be 6.71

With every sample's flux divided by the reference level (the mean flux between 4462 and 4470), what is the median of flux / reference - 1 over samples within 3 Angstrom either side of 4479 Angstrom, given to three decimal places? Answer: 0.048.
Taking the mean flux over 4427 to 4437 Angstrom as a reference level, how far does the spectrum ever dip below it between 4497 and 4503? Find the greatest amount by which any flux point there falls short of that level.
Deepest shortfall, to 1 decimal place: -2.0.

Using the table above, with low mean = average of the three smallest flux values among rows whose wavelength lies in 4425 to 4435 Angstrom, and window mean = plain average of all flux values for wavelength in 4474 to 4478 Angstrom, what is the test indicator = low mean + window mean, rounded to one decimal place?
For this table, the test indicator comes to 29.9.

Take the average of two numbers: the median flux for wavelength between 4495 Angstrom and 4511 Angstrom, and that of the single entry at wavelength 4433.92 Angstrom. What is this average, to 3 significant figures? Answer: 15.5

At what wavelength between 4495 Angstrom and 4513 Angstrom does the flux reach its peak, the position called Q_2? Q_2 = 4501.81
